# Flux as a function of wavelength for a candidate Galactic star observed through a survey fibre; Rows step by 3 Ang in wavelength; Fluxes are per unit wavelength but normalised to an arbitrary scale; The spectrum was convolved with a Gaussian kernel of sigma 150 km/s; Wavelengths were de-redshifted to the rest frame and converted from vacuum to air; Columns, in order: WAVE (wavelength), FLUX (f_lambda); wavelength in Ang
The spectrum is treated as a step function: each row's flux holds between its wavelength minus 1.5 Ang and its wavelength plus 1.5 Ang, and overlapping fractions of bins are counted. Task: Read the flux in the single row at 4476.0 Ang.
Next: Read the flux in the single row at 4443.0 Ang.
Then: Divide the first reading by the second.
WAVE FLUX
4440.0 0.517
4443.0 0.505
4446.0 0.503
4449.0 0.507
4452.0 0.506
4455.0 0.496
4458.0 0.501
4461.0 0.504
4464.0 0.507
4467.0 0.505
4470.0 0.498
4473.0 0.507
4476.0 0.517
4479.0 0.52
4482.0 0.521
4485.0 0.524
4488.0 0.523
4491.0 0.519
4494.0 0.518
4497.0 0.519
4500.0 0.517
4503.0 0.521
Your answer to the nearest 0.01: 1.02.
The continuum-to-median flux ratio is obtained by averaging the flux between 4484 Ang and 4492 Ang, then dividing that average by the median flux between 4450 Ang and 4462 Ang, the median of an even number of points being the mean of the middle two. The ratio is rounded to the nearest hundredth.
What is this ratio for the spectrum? 1.04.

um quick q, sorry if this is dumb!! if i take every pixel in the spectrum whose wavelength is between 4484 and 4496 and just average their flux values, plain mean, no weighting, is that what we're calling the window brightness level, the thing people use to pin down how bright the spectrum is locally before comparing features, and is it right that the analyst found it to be 0.521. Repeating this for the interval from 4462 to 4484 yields 0.511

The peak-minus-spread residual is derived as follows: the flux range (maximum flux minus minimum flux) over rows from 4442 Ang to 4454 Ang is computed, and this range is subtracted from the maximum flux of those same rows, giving 0.503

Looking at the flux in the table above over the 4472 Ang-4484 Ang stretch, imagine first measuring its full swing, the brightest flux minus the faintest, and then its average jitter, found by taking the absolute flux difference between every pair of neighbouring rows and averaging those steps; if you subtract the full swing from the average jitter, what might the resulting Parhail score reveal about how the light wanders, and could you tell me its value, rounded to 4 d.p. -0.0093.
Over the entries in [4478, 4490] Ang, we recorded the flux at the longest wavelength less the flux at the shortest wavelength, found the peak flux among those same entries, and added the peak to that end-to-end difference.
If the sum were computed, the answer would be 0.53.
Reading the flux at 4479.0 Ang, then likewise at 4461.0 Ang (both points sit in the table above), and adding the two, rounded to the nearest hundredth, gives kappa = 1.02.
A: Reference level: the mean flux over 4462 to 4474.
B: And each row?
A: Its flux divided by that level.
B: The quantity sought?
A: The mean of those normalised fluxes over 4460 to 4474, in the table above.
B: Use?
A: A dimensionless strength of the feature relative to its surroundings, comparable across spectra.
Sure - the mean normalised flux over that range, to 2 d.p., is 1.00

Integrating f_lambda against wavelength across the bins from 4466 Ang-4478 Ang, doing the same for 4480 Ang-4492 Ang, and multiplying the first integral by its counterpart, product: 38.1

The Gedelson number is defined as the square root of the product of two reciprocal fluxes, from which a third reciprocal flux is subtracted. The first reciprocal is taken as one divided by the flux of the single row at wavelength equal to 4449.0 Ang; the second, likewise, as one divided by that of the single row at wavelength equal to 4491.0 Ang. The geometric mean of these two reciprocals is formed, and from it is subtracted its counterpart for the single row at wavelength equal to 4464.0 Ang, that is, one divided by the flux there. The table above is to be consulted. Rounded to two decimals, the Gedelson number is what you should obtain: -0.02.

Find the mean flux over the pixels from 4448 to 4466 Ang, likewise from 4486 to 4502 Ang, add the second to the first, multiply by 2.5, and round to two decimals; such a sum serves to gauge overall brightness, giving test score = 2.56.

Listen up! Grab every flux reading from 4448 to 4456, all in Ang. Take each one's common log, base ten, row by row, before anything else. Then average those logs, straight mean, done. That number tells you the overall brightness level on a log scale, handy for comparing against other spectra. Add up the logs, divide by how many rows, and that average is -0.298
